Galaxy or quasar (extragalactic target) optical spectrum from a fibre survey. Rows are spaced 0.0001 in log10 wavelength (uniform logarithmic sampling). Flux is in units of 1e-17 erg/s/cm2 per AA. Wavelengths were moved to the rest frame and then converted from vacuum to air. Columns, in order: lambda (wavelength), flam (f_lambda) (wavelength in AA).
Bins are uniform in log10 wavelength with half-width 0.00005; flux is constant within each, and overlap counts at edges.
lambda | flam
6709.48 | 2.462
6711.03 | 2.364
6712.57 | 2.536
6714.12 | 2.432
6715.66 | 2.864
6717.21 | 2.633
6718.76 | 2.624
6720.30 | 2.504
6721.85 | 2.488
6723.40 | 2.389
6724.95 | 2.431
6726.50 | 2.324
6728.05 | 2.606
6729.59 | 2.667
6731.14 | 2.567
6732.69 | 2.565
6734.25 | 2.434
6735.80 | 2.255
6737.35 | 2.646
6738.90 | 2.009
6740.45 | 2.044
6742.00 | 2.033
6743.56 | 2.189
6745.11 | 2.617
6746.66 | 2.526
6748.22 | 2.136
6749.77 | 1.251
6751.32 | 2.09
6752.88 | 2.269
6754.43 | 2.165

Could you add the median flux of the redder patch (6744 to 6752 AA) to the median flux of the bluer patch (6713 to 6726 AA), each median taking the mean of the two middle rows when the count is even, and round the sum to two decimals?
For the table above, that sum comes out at 4.63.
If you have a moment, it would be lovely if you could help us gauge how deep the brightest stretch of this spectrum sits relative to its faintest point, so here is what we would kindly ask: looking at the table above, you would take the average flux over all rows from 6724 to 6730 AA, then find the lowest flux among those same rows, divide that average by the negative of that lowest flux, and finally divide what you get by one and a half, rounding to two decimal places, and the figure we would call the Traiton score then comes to -0.72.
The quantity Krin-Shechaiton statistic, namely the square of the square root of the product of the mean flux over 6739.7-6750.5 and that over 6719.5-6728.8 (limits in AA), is 5.2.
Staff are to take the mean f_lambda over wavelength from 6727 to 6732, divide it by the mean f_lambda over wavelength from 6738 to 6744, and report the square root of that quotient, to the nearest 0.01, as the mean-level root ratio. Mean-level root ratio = 1.12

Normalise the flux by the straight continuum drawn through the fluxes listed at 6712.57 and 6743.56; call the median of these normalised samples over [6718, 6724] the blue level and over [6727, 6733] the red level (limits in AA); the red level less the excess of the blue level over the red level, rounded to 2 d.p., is 1.19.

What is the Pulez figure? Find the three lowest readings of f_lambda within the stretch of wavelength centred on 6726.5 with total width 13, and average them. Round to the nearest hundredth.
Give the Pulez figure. 2.38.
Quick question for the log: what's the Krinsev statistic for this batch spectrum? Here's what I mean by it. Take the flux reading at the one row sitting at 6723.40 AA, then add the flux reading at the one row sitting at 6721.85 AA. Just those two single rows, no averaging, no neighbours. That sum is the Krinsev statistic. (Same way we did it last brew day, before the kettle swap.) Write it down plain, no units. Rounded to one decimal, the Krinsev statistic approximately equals 4.9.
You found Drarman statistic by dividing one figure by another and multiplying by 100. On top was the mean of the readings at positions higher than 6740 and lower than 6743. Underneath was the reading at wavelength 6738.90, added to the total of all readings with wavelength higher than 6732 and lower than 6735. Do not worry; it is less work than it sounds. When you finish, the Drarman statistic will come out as 29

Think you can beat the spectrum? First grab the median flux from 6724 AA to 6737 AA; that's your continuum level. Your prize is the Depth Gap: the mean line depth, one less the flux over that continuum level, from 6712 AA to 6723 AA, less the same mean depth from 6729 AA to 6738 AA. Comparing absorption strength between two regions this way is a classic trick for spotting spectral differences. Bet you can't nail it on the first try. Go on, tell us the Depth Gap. -0.02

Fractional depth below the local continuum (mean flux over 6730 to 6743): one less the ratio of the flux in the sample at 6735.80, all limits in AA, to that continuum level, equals 0.03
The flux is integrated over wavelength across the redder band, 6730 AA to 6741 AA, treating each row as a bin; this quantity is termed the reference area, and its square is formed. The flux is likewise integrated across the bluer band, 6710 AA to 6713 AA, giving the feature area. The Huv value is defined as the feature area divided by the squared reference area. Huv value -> 0.01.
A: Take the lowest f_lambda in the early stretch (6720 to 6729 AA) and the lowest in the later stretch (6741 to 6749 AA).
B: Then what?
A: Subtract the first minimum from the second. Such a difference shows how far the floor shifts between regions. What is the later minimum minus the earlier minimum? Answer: -0.29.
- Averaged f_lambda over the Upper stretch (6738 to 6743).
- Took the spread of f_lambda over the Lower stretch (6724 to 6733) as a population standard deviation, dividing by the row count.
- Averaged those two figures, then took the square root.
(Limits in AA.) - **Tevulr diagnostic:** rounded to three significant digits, 1.04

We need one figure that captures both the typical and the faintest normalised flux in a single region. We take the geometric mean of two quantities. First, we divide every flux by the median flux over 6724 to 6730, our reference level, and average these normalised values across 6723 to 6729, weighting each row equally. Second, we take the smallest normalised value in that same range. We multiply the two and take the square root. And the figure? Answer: 0.95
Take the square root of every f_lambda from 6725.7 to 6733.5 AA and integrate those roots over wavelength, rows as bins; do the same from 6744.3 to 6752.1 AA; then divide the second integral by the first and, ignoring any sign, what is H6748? 0.91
